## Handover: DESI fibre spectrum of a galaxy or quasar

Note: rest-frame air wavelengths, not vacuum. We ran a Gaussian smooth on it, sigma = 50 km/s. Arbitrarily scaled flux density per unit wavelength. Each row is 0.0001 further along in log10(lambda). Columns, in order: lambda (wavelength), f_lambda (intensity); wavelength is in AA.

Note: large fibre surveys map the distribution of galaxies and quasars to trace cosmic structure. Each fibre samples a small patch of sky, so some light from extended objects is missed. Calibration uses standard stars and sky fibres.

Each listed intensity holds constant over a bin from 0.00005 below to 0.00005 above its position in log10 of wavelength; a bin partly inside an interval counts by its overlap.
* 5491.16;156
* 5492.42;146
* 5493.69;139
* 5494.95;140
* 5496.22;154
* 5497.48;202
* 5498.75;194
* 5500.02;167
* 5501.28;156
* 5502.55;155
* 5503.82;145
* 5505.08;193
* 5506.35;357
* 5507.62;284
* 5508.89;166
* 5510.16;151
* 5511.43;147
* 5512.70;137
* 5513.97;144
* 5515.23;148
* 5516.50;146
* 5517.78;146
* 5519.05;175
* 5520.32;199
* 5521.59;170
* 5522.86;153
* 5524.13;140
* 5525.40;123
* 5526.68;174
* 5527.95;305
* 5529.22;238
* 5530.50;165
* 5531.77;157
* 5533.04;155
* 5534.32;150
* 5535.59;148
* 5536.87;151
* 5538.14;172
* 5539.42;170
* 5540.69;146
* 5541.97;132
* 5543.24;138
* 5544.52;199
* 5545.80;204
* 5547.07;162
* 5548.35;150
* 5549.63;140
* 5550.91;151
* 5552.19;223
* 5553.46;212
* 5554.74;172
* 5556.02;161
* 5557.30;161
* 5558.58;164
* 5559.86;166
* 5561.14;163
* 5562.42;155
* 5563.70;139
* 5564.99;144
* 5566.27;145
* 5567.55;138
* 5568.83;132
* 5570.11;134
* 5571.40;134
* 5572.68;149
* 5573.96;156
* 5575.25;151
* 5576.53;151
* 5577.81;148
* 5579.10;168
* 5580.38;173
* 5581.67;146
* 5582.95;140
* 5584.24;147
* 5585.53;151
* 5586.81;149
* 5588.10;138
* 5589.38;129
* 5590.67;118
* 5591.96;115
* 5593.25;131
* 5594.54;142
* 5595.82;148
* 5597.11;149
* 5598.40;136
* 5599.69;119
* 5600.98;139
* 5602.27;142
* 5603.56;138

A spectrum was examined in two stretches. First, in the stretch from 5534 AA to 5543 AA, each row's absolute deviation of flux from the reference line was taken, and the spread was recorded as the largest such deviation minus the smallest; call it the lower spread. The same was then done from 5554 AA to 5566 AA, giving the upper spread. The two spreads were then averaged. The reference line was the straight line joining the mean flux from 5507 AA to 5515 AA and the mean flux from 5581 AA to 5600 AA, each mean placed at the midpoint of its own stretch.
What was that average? 16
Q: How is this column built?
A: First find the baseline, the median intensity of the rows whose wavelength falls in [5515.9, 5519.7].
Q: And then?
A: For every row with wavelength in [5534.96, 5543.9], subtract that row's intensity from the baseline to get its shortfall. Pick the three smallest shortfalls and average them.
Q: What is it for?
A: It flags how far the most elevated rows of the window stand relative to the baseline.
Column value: -18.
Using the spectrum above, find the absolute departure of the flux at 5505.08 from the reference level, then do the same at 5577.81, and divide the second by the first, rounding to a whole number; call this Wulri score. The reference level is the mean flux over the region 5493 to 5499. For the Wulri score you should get 1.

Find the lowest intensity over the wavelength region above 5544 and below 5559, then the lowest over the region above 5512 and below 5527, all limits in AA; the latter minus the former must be -17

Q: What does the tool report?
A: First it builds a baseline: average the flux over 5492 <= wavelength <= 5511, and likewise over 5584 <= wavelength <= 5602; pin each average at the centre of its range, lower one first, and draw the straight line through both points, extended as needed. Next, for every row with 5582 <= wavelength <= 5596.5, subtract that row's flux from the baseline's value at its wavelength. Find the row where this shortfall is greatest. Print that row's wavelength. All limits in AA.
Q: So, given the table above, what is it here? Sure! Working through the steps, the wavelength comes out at 5591.96 AA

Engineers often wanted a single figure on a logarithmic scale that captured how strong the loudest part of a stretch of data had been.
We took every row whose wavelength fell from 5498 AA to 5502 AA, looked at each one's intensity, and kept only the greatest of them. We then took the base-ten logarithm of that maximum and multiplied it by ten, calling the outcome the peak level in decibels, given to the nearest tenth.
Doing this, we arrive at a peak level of 22.9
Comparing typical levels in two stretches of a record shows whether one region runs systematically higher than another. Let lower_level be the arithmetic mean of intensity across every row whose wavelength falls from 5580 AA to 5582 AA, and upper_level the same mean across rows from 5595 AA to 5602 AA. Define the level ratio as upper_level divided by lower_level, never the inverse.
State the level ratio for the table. 0.87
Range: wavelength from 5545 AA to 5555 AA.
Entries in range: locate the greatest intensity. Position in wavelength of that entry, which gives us 5552.19 AA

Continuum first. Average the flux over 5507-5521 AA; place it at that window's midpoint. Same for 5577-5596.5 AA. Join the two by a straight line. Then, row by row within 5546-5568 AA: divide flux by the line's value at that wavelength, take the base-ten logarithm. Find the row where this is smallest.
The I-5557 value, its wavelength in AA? 5549.63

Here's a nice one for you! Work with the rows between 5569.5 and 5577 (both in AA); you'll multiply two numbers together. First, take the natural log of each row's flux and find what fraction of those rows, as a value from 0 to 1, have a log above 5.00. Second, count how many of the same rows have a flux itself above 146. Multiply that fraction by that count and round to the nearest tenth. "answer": 2.7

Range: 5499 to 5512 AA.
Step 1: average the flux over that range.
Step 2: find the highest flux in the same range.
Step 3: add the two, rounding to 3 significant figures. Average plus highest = 549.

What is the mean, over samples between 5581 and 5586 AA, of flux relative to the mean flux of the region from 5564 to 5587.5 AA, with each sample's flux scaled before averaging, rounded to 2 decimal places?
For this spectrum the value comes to 0.99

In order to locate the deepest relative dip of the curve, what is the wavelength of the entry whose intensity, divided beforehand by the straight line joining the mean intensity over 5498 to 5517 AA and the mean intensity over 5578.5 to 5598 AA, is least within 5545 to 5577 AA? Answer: 5568.83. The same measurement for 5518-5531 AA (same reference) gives 5525.40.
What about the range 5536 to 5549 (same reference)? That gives 5541.97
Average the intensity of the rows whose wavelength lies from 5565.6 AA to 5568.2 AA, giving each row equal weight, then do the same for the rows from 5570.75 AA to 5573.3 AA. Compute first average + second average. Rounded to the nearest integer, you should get 283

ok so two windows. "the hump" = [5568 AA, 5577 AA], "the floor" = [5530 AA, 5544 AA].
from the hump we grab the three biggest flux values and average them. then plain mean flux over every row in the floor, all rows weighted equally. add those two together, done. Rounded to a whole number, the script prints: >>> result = 306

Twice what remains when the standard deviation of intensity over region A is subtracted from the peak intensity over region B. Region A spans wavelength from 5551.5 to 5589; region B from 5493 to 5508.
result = 673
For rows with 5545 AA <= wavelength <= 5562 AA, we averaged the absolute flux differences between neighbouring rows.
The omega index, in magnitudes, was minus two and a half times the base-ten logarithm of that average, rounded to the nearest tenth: -3.1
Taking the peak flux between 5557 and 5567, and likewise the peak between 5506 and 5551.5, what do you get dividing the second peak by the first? 2.2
